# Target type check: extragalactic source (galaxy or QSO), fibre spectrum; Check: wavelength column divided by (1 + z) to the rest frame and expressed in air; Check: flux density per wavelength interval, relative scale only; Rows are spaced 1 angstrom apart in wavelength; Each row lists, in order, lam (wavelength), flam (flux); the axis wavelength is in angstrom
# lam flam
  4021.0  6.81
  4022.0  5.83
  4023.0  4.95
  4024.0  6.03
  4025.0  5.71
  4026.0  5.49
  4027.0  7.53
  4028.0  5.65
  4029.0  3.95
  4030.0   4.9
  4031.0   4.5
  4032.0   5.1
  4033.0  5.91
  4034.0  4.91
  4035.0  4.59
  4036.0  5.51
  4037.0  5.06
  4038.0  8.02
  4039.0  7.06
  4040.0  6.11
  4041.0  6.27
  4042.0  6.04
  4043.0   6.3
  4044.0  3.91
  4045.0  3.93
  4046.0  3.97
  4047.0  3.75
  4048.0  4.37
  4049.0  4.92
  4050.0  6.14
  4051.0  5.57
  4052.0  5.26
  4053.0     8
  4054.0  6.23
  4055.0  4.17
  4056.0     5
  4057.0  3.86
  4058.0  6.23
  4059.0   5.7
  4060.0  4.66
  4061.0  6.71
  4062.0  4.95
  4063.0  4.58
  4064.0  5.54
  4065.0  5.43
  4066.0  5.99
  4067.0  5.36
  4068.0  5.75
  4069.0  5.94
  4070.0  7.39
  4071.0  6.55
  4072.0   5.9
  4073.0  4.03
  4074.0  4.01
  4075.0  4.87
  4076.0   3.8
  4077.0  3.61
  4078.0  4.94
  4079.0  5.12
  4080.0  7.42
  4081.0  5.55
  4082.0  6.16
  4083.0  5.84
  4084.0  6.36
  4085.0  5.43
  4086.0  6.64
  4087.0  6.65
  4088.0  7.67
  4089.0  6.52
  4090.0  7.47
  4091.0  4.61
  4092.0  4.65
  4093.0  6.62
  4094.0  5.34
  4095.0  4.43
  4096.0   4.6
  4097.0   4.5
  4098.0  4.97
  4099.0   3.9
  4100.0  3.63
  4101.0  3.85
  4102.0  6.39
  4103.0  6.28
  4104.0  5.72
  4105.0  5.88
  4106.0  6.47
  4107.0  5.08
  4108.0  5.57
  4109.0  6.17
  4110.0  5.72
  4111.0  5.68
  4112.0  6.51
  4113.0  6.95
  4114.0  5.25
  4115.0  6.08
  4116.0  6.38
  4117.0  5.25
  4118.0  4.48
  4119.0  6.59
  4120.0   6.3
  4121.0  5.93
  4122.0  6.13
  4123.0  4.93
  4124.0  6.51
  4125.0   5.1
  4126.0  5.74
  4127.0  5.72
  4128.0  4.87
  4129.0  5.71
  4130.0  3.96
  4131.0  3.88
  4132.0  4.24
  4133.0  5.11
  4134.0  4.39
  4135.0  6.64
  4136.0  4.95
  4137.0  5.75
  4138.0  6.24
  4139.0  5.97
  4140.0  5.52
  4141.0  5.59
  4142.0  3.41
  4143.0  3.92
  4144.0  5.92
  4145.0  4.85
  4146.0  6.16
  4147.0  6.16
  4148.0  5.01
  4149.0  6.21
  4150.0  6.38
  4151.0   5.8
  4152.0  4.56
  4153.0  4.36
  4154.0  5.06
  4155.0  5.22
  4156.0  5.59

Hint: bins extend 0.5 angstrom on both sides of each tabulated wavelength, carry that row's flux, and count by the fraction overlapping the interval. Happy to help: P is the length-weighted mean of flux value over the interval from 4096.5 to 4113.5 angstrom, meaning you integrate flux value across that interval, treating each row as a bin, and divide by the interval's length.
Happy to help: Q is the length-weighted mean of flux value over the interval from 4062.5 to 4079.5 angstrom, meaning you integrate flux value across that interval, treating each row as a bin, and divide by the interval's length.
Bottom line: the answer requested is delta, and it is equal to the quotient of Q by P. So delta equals 0.95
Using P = 5.49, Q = 5.2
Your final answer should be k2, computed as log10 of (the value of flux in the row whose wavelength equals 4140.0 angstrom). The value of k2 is 0.74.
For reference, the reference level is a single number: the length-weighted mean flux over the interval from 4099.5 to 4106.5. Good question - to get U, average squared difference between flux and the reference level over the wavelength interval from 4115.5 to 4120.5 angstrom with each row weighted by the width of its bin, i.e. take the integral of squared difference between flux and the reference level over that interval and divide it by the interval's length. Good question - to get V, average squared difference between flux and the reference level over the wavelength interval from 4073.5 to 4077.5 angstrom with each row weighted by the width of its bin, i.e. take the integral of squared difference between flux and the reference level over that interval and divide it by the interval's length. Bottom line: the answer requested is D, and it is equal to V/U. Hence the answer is 2.8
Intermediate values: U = 0.8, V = 2.16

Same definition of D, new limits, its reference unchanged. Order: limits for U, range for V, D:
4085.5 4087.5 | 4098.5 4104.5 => 1.2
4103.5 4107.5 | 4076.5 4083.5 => 3.4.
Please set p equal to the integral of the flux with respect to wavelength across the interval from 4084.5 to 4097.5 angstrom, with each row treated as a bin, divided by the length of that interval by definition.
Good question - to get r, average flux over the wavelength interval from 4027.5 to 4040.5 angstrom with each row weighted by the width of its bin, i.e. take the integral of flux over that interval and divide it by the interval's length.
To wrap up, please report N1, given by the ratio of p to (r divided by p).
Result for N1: 6.1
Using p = 5.8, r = 5.48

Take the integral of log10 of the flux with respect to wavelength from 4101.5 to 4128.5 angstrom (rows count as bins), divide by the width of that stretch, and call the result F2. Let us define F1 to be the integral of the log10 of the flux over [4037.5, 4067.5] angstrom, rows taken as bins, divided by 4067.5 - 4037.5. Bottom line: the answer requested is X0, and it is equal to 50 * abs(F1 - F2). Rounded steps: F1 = 0.728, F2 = 0.764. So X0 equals 1.8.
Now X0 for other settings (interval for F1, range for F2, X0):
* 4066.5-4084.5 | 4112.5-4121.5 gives 1.9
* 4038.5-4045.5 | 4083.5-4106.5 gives 0.2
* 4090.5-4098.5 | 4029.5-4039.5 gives 2.3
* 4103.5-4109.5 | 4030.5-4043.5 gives 0.3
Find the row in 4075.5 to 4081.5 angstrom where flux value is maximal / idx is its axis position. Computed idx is 4080.0 angstrom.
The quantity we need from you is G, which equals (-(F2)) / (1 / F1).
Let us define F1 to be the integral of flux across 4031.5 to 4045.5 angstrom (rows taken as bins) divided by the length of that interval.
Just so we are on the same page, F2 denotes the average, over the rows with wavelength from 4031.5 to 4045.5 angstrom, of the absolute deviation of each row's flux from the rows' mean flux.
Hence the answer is -5.10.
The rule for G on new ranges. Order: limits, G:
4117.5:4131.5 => -4.09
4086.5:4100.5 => -6.13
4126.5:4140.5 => -3.78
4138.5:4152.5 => -4.00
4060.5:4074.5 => -4.12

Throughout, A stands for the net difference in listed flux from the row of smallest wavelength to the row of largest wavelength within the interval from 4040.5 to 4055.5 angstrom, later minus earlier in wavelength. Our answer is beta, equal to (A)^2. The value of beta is 4.4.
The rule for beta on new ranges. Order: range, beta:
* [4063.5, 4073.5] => 2.3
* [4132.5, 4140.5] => 0.2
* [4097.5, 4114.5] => 0.1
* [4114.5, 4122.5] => 0.0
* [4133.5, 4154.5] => 0.4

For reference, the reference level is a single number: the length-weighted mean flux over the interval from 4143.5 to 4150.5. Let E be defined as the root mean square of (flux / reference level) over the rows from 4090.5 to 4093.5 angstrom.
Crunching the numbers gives 0.92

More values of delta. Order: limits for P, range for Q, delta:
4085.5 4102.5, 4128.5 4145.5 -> 0.93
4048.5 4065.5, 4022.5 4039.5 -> 1.02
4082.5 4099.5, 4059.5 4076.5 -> 0.95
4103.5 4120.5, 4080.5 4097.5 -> 0.99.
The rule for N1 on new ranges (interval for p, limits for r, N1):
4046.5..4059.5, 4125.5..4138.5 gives 5.5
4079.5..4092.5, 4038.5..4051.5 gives 7.4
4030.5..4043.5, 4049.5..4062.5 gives 6.0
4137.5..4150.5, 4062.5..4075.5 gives 5.5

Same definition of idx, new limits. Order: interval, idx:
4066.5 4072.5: 4070.0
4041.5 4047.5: 4043.0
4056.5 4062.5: 4061.0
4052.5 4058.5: 4053.0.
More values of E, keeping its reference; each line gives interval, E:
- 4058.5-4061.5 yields 0.99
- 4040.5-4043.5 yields 1.07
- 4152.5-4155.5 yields 0.84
